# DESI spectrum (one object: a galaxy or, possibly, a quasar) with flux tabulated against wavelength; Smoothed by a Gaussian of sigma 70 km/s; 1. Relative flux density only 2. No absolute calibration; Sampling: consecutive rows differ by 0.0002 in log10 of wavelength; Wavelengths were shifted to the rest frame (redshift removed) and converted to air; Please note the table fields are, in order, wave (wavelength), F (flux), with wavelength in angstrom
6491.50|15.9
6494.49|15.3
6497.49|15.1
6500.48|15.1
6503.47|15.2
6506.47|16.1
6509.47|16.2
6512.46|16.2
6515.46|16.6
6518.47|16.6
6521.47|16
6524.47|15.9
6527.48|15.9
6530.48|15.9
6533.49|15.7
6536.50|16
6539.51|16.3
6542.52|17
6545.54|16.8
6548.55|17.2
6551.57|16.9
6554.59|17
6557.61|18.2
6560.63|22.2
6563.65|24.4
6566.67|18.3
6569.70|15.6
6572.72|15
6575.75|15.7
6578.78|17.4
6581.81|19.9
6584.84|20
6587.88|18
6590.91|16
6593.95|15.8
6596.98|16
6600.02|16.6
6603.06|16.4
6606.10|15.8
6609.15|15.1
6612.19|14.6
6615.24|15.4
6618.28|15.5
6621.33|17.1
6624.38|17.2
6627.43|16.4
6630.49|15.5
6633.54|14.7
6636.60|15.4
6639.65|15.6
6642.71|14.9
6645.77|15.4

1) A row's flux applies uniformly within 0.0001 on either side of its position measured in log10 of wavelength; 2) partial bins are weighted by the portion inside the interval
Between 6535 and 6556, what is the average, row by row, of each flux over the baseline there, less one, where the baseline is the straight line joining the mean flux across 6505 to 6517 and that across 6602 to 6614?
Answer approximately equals 0.05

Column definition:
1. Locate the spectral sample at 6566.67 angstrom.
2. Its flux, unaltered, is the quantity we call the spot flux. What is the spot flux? 18.3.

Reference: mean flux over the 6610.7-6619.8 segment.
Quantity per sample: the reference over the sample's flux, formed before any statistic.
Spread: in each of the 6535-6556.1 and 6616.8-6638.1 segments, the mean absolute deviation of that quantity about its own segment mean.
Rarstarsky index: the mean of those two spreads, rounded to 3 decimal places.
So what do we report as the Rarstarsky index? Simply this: 0.033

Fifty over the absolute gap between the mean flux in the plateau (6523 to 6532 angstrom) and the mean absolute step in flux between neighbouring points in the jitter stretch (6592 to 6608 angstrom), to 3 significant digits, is 3.23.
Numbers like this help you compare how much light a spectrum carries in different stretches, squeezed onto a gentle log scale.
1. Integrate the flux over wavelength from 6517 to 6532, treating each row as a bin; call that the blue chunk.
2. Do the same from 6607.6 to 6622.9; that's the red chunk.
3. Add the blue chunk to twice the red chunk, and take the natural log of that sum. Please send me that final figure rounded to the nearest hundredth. 6.57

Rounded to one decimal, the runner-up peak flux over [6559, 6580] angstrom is 22.2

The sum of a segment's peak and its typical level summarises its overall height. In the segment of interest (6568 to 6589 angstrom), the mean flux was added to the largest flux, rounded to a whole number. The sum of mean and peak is 37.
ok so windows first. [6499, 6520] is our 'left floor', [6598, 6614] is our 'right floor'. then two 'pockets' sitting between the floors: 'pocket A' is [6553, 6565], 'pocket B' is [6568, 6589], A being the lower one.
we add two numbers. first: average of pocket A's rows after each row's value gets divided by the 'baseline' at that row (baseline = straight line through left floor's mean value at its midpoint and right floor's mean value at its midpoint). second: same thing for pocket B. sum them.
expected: 2.39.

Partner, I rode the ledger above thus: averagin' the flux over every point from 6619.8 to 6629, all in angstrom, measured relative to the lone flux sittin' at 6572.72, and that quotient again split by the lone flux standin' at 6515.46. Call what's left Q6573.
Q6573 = 0.068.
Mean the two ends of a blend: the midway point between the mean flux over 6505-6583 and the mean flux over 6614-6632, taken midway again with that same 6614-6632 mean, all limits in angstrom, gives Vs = 16.4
